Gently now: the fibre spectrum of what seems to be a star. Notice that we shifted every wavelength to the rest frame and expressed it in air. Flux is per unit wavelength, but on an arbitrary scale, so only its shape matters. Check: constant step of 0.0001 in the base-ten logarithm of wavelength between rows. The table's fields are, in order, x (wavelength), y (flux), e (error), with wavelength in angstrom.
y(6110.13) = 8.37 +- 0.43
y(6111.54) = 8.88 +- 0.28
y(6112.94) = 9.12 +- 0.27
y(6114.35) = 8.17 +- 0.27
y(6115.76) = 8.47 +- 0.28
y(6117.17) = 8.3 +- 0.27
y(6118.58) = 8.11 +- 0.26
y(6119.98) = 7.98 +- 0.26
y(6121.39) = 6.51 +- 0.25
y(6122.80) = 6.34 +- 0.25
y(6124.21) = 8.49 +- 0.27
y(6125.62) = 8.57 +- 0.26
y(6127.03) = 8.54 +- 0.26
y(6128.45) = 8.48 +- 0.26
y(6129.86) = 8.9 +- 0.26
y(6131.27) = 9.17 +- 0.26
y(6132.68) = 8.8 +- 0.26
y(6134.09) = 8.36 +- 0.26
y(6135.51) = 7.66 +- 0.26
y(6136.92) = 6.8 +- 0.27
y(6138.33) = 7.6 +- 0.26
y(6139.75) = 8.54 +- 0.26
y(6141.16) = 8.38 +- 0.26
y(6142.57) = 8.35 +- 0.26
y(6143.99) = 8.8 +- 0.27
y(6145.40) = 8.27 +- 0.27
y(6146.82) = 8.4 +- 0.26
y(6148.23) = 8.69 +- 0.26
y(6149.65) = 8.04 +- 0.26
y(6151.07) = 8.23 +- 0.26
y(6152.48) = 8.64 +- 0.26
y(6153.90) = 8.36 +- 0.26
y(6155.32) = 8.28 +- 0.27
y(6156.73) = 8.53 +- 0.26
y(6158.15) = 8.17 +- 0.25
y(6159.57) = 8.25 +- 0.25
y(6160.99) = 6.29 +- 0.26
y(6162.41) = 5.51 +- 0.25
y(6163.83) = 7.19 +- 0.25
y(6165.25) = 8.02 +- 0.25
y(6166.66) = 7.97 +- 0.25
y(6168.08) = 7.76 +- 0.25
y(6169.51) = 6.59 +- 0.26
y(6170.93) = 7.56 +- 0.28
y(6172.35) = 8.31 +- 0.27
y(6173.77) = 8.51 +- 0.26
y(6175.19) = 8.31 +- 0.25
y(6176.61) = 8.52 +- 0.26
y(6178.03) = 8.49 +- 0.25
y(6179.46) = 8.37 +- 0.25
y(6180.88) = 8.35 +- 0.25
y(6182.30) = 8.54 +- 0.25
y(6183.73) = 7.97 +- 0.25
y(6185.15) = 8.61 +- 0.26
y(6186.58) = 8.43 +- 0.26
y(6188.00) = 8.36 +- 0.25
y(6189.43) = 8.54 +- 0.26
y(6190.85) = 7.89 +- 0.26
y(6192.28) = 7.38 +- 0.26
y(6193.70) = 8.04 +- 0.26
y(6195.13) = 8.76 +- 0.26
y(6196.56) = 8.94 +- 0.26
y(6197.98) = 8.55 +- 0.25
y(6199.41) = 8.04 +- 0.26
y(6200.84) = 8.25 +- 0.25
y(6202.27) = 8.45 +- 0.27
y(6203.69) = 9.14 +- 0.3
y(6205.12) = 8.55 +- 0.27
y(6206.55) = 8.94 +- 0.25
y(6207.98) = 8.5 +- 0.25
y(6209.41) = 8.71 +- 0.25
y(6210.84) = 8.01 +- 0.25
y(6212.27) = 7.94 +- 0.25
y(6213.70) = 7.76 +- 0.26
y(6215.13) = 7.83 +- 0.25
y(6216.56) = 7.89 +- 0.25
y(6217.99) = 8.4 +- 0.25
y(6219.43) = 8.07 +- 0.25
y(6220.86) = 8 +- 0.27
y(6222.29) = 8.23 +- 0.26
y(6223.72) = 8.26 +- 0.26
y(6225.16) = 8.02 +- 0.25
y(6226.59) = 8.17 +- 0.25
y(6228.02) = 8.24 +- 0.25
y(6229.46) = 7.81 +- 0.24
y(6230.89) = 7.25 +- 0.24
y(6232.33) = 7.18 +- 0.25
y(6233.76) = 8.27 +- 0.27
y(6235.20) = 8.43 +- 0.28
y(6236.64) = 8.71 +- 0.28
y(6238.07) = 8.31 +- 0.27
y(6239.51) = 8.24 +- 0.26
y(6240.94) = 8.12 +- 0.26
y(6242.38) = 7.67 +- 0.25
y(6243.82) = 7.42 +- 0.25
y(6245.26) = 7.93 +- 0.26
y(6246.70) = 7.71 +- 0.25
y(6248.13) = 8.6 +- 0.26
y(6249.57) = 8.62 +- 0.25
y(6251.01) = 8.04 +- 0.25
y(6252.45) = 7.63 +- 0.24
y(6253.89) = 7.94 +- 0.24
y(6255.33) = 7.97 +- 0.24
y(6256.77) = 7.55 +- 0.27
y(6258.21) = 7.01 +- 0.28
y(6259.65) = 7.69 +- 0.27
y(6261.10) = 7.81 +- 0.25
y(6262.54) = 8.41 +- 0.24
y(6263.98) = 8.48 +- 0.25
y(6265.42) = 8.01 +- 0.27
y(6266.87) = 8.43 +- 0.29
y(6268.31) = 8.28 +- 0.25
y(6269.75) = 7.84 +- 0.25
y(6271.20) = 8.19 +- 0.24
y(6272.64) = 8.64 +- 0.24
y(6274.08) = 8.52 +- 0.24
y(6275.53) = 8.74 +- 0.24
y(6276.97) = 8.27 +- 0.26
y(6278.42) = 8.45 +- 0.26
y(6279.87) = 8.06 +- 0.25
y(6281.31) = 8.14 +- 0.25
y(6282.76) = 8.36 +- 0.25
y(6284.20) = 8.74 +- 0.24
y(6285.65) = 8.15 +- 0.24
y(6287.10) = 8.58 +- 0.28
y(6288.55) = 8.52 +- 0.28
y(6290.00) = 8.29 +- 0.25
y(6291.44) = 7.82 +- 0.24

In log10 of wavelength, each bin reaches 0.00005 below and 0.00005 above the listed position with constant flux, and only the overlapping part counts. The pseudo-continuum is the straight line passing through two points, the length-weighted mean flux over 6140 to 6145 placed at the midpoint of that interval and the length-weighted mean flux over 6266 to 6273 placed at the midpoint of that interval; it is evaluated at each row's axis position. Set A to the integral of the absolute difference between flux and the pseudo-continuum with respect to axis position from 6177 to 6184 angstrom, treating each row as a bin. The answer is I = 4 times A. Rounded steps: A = 0.9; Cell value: 4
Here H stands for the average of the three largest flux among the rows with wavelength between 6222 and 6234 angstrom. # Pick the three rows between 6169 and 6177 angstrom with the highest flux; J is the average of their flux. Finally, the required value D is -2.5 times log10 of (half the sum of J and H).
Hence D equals -2.30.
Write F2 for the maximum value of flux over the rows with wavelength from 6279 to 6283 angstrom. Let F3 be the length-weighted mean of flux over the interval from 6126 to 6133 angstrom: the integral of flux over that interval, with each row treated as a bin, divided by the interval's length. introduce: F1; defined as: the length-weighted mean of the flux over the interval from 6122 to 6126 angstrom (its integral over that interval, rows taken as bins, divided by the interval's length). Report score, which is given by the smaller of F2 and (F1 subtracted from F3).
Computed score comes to 1.1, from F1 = 7.71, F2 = 8.36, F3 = 8.8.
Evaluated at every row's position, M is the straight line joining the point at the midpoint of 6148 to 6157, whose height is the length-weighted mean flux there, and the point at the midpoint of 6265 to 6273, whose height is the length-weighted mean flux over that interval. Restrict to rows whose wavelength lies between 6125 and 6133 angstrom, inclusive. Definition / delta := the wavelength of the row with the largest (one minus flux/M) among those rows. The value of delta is 6128.45 angstrom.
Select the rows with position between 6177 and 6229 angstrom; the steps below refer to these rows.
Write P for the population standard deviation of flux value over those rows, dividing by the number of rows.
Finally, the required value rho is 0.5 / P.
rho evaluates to 1.37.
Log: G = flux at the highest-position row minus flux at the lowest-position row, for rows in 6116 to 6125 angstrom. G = 0.2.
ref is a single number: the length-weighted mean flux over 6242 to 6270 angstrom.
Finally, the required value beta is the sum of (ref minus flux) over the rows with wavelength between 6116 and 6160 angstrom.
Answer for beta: -7.9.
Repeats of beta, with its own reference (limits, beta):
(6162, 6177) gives 3.3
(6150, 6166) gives 2.1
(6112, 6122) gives -1.0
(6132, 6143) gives -0.8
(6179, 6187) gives -2.5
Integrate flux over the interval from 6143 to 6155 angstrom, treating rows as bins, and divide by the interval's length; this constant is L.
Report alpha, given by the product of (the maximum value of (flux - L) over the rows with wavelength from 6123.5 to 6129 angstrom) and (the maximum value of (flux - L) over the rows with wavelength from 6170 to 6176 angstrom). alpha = 0.014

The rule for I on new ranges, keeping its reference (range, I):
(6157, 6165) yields 40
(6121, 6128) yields 22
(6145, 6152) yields 7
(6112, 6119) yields 10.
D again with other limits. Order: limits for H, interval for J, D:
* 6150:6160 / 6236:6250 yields -2.33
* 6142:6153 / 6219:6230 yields -2.32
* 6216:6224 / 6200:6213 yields -2.34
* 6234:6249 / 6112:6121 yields -2.34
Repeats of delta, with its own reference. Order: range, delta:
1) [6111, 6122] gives 6121.39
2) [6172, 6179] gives 6172.35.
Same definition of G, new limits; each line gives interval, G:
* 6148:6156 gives -0.4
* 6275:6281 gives -0.7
